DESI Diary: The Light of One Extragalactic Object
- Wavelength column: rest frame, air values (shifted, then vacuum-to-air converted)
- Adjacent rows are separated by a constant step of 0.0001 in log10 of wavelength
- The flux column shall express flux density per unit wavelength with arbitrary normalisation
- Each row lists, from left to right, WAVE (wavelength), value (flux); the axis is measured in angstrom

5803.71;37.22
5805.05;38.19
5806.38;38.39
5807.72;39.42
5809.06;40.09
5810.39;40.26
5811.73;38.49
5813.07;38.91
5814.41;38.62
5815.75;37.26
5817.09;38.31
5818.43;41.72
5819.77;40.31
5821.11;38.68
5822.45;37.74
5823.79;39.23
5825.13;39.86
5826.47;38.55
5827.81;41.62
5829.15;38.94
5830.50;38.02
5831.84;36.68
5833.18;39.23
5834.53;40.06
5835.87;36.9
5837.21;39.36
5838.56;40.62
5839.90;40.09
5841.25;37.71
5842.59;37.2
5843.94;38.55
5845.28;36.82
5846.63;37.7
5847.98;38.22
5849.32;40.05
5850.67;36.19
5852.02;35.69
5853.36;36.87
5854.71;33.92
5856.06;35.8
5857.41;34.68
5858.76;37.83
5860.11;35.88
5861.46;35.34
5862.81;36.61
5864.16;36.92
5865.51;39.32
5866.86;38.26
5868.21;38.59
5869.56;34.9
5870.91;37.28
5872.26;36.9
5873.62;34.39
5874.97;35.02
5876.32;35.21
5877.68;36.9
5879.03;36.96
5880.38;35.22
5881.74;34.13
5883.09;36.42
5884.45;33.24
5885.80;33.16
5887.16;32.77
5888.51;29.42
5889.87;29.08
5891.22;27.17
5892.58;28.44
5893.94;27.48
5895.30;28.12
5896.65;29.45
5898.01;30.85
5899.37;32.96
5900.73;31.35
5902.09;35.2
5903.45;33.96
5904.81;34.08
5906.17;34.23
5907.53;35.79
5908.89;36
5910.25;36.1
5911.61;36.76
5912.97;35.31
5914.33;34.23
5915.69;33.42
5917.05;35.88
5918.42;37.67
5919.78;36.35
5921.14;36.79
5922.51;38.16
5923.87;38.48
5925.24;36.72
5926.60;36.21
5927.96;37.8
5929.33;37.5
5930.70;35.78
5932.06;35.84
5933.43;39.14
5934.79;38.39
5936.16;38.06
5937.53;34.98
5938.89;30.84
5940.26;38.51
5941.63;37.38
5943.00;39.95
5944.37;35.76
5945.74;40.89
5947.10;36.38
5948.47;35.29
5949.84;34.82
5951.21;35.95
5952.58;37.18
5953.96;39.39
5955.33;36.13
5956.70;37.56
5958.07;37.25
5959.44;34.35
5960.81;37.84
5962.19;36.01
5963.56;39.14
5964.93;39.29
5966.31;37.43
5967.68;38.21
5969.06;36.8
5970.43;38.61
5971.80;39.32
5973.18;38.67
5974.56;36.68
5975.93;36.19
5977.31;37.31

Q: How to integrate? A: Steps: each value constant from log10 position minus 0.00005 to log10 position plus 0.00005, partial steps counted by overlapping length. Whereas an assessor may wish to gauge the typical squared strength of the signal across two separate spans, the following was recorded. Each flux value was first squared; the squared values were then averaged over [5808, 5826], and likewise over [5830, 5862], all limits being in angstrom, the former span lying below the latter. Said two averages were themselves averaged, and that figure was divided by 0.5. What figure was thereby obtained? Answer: 2945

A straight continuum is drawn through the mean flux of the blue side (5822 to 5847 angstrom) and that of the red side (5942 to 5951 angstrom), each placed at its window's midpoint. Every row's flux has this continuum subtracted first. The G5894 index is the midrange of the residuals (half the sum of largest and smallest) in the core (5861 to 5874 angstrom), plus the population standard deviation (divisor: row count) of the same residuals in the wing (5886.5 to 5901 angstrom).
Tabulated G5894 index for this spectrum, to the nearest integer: 1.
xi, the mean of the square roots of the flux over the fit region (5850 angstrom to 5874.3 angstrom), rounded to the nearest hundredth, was 6.03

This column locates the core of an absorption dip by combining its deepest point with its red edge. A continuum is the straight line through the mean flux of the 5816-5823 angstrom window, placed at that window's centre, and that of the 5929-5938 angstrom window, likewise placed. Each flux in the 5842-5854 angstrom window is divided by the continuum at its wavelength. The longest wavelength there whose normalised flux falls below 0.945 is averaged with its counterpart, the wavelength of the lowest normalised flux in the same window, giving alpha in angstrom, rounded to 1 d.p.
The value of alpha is 5852.0 angstrom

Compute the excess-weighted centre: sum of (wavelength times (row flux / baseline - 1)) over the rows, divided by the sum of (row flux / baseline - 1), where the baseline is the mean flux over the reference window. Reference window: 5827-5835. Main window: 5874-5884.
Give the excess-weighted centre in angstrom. 5879.0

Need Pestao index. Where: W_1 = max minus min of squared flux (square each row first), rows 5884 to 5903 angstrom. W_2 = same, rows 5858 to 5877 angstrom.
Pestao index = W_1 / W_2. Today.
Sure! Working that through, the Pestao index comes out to 1.4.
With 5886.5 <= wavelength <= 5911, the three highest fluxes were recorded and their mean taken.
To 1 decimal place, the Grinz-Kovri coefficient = 36.0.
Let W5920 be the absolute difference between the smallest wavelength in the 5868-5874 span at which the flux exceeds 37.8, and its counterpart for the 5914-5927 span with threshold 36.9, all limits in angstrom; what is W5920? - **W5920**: 50.2 angstrom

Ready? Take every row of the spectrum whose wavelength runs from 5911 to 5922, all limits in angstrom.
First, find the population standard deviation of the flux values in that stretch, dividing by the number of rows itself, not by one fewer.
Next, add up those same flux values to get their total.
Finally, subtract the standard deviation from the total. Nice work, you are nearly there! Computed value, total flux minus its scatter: 285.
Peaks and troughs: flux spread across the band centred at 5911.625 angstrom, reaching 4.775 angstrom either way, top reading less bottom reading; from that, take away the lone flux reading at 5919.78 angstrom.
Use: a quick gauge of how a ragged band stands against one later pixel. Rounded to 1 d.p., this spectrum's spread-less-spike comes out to -33.0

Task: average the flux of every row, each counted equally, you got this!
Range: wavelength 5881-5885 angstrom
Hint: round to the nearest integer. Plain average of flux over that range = 35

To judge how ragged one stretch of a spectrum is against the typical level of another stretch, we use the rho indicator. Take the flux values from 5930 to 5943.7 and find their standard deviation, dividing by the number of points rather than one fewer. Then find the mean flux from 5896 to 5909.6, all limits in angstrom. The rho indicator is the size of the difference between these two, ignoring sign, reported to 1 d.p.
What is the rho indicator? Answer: 30.9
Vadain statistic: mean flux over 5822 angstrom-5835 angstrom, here 39.0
